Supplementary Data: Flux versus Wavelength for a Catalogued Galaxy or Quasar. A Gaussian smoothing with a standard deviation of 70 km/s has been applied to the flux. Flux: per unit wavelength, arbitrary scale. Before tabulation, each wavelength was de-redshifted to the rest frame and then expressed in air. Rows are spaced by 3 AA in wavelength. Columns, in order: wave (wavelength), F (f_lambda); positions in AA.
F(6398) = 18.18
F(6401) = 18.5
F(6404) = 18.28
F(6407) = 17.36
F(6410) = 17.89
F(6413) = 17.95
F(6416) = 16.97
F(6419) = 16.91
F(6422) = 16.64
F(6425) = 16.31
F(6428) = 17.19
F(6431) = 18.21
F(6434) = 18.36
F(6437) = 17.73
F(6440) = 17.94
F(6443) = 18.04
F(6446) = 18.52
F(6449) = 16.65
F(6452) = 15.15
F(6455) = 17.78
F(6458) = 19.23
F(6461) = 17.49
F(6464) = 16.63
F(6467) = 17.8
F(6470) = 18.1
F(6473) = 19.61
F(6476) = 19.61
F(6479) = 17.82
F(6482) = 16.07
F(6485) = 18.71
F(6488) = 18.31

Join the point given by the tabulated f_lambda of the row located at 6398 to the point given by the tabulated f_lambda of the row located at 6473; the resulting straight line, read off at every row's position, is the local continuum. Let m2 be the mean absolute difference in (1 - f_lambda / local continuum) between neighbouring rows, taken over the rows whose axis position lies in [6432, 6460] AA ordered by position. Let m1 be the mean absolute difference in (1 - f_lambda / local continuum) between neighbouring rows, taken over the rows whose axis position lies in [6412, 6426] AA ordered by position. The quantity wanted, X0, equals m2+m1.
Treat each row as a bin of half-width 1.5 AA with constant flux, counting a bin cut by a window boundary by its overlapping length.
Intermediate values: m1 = 0.025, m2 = 0.057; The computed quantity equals 0.082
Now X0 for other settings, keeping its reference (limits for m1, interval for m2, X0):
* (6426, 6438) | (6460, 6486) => 0.095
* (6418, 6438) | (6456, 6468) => 0.095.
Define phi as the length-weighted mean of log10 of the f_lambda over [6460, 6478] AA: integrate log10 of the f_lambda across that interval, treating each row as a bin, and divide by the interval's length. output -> 1.26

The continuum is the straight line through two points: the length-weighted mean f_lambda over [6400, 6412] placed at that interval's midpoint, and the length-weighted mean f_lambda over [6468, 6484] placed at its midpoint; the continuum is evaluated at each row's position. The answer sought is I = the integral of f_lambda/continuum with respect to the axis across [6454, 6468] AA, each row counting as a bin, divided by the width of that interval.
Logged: 0.978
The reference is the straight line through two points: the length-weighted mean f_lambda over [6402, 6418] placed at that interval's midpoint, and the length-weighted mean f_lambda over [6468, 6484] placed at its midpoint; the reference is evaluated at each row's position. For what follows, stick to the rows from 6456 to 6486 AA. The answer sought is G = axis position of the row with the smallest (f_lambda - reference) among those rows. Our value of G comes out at 6482 AA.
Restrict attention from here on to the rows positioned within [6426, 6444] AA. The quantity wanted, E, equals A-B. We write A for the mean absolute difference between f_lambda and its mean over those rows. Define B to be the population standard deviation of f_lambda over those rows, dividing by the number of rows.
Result -0.078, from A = 0.30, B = 0.4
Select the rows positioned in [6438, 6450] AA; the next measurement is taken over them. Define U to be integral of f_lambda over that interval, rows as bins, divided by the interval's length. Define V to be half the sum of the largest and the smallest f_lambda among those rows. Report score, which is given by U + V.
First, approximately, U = 17.8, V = 17.6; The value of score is 35.4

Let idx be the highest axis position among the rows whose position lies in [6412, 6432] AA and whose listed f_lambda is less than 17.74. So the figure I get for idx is 6428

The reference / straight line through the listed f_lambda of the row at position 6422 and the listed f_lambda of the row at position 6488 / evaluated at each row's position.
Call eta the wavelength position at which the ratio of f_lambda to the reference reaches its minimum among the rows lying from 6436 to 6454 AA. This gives 6452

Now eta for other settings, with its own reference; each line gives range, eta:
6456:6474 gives 6464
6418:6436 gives 6425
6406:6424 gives 6422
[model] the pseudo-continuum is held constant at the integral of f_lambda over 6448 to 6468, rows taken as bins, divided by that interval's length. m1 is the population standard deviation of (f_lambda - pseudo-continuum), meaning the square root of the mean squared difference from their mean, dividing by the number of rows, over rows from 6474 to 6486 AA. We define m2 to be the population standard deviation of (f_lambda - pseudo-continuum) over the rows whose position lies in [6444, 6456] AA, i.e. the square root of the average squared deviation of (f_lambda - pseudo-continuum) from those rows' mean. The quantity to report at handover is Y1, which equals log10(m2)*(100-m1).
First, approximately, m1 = 1.3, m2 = 1.3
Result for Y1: 10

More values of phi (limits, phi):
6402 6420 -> 1.25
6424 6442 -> 1.25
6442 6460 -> 1.24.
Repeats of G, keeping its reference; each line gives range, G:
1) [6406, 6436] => 6425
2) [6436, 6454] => 6452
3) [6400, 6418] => 6416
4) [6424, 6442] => 6425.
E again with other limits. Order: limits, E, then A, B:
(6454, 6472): -0.223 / 0.55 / 0.8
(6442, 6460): -0.223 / 1.11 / 1.3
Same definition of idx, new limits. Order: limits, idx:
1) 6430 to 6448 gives 6437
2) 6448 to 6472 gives 6464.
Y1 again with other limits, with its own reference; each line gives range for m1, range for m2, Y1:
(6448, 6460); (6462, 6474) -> 3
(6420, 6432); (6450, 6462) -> 16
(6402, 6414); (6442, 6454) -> 12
